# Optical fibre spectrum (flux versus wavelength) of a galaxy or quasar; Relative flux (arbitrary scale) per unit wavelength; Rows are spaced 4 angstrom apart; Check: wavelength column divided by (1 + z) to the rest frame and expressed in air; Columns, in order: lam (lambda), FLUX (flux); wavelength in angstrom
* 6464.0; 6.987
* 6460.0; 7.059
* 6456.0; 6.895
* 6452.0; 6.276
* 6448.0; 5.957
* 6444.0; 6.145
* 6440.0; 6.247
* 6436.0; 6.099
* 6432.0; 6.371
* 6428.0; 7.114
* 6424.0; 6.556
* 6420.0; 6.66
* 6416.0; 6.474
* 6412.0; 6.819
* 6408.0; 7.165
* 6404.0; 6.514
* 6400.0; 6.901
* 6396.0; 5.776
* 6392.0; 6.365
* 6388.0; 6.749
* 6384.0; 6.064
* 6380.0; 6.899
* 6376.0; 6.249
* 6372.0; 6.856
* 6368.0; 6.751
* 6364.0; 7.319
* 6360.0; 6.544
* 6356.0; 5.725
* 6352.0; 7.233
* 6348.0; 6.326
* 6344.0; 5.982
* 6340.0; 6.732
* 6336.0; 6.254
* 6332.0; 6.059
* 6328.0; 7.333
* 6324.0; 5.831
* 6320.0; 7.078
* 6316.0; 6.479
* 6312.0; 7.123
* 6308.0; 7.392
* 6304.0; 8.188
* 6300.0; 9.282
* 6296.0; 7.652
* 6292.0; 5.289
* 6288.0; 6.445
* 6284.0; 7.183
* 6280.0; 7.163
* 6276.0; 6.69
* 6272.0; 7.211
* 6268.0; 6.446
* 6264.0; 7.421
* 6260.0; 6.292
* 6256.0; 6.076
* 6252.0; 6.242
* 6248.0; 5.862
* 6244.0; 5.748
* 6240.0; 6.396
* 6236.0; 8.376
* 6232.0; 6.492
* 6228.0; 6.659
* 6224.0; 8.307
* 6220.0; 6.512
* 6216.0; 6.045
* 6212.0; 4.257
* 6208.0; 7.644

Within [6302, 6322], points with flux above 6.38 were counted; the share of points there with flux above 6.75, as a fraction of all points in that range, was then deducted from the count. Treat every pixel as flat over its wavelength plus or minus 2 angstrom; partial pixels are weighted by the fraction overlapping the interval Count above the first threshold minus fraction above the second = 4.2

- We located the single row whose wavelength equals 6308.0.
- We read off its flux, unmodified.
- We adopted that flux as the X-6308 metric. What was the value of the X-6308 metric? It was 7.392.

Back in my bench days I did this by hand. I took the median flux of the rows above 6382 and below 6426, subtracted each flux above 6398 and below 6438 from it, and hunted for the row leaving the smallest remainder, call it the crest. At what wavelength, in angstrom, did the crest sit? 6408.0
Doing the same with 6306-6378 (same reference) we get 6308.0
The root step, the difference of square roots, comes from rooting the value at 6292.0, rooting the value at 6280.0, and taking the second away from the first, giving -0.38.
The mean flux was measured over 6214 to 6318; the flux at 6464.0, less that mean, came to 0.10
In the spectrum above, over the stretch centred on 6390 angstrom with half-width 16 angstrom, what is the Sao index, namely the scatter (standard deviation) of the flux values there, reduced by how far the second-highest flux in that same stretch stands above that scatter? -6.1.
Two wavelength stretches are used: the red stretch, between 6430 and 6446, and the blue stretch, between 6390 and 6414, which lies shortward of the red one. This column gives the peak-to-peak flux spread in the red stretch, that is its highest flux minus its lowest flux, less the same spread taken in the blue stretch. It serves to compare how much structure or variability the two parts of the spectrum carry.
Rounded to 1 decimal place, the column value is -1.1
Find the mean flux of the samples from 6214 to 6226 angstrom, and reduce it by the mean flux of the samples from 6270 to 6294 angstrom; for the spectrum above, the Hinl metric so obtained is 0.29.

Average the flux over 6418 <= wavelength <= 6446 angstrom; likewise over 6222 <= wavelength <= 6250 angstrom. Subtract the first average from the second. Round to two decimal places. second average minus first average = 0.38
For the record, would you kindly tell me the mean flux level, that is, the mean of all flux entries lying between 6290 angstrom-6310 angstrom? 7.6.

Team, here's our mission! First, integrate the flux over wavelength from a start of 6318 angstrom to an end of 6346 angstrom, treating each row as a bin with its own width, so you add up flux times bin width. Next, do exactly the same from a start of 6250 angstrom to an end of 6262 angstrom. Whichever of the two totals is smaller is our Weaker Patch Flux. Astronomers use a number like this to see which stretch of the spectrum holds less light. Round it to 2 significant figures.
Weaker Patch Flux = 74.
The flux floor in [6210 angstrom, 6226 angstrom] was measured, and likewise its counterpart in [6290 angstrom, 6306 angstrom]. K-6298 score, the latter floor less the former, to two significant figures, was 1.0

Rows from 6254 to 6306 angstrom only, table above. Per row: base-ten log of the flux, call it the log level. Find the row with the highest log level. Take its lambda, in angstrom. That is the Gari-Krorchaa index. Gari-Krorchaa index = 6300.0 angstrom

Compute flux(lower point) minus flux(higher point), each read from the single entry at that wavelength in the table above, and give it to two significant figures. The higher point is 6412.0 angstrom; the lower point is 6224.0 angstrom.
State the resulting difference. 1.5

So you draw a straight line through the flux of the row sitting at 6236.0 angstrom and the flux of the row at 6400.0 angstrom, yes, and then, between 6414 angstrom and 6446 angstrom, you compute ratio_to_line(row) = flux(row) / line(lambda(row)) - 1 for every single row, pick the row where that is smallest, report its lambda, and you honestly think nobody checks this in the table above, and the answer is 6436.0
